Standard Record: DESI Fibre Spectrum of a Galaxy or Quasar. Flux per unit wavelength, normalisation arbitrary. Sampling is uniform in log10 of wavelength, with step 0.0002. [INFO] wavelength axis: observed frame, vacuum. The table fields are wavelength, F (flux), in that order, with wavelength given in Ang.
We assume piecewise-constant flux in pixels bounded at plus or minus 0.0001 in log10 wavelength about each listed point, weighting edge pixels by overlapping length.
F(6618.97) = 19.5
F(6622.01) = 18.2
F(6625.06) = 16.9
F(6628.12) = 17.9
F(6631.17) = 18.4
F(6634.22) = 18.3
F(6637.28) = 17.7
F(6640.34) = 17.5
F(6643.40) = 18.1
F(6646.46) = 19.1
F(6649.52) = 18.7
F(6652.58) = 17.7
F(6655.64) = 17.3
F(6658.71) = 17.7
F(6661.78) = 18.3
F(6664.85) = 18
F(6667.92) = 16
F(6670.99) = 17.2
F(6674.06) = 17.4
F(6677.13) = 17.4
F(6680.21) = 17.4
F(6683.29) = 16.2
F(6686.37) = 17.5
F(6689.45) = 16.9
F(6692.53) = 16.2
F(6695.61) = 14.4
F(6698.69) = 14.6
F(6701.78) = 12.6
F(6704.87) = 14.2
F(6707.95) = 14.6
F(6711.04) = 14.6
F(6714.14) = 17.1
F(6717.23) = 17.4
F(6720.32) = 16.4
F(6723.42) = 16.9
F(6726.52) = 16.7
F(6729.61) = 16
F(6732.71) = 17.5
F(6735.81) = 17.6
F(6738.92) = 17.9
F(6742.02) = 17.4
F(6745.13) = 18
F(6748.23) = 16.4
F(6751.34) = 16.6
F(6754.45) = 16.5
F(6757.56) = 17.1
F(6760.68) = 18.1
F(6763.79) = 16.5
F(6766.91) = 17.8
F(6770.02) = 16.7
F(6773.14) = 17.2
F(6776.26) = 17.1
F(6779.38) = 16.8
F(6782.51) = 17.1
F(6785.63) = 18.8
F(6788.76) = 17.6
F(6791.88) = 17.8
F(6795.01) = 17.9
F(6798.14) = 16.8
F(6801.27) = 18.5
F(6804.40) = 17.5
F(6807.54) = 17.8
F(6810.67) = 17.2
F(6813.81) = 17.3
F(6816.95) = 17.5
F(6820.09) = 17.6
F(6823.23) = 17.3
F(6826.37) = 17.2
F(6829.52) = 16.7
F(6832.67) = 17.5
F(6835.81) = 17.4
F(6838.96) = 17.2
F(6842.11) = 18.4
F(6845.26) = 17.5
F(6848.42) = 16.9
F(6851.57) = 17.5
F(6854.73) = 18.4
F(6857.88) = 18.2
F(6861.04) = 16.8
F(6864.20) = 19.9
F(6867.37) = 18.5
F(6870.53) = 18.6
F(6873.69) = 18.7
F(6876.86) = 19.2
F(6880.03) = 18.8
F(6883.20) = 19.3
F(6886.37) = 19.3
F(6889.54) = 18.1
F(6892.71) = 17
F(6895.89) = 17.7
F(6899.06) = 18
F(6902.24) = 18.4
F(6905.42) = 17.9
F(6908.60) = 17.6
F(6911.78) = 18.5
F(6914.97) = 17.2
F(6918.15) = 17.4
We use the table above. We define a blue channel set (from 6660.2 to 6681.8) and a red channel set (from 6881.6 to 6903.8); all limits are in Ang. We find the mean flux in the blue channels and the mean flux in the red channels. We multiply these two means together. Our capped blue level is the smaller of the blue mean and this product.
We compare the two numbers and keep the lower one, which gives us 17.4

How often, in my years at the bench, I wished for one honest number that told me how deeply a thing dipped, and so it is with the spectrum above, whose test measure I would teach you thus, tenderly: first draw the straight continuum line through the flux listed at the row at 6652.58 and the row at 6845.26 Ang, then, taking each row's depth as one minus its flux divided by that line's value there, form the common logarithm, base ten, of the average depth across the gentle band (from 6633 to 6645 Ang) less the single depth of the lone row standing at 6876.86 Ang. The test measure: -1.1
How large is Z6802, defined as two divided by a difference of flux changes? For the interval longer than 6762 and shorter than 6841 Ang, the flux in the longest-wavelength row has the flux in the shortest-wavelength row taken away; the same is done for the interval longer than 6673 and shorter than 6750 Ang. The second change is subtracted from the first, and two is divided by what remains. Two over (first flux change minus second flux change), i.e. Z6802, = 1.2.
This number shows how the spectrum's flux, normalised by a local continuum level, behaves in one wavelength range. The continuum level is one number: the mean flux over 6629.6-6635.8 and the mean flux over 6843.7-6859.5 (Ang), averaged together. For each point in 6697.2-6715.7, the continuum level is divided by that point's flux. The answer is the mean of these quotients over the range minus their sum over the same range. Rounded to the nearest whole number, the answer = -6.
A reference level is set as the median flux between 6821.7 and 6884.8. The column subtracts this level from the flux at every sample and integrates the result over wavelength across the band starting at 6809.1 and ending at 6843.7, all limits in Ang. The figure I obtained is -16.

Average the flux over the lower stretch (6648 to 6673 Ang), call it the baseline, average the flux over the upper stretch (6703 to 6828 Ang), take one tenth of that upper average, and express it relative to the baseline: 0.097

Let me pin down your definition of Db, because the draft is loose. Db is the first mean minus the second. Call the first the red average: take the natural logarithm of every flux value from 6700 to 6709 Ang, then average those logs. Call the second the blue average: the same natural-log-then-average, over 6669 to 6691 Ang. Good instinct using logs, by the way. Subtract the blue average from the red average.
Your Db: -0.219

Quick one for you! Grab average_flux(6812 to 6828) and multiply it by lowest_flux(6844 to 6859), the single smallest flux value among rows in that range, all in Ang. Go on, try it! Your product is 294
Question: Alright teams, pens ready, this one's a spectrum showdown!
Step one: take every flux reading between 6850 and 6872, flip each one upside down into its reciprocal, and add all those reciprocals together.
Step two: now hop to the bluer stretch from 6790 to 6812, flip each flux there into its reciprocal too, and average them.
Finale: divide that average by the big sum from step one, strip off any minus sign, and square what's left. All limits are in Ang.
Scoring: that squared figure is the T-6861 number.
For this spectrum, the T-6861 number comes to 0.0218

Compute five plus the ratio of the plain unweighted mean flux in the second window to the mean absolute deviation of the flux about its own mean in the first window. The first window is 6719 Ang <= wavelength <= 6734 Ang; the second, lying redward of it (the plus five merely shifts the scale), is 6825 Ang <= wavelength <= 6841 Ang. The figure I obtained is 48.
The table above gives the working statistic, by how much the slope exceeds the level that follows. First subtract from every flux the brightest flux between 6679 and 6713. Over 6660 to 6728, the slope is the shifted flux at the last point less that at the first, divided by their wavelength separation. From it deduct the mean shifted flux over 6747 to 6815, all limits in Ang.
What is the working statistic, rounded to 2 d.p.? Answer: 0.15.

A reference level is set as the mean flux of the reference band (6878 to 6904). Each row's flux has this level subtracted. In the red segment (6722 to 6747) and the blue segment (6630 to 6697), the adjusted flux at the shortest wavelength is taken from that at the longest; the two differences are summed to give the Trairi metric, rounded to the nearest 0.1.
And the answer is -2.9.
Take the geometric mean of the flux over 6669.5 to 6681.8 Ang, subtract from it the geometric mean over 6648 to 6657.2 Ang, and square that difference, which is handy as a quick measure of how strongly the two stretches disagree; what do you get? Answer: 0.29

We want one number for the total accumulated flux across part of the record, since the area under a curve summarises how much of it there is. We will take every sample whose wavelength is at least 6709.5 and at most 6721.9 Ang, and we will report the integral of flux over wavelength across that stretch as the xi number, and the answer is 203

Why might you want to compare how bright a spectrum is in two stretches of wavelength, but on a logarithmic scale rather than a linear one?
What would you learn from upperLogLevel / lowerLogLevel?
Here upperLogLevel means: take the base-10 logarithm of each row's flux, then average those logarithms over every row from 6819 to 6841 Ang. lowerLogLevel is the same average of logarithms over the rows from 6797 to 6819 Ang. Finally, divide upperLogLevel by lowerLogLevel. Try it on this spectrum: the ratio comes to 0.995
